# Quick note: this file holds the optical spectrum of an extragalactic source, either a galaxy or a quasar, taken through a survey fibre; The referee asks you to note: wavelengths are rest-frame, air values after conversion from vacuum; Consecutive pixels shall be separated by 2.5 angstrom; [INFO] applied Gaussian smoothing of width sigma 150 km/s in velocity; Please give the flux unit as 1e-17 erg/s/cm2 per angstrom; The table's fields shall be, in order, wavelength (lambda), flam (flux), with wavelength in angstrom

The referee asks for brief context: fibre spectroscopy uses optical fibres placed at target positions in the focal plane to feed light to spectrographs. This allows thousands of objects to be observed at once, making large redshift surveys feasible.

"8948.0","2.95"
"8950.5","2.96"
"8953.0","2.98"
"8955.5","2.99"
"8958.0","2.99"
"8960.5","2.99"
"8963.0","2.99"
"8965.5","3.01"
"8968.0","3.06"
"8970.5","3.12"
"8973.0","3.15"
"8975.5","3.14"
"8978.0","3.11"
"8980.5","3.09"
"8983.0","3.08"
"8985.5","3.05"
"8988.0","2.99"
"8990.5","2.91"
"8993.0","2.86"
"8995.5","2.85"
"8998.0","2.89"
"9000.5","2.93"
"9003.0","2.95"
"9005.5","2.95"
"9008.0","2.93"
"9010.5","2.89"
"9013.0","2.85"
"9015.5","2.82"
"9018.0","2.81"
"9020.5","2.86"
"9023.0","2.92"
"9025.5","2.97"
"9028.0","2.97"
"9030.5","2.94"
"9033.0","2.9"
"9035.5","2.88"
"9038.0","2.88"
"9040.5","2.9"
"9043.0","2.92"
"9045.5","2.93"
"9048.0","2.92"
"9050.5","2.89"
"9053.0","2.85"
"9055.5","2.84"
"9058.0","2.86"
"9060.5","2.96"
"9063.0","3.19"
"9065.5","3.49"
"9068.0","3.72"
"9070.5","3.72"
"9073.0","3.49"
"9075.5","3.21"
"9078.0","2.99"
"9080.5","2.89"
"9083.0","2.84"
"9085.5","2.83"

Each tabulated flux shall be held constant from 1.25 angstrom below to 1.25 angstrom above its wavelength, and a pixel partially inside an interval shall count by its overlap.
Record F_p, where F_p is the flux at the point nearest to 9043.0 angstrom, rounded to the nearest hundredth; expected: 2.92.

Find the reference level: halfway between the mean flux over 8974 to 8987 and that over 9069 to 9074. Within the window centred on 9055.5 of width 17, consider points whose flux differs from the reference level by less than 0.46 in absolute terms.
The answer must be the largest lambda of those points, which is 9063.0 angstrom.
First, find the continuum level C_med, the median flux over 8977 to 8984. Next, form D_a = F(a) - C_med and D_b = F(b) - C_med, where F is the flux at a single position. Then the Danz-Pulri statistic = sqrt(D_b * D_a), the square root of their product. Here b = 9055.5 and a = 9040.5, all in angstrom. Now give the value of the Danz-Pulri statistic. 0.22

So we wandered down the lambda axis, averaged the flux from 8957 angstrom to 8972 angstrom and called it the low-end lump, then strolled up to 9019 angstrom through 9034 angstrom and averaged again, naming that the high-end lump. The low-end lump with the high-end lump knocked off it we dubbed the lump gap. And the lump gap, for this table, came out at 0.10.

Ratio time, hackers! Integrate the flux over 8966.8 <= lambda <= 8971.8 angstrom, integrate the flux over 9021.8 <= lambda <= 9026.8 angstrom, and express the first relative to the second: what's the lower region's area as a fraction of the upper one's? 1.049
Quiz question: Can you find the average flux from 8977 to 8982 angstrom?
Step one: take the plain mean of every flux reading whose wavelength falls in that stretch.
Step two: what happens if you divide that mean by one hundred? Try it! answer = 0.0310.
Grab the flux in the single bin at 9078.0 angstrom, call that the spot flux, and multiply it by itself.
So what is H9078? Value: 8.9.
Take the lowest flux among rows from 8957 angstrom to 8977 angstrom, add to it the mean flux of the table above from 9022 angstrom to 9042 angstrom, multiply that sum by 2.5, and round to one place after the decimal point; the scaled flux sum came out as 14.8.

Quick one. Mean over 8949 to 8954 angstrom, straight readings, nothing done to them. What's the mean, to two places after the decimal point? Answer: 2.97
